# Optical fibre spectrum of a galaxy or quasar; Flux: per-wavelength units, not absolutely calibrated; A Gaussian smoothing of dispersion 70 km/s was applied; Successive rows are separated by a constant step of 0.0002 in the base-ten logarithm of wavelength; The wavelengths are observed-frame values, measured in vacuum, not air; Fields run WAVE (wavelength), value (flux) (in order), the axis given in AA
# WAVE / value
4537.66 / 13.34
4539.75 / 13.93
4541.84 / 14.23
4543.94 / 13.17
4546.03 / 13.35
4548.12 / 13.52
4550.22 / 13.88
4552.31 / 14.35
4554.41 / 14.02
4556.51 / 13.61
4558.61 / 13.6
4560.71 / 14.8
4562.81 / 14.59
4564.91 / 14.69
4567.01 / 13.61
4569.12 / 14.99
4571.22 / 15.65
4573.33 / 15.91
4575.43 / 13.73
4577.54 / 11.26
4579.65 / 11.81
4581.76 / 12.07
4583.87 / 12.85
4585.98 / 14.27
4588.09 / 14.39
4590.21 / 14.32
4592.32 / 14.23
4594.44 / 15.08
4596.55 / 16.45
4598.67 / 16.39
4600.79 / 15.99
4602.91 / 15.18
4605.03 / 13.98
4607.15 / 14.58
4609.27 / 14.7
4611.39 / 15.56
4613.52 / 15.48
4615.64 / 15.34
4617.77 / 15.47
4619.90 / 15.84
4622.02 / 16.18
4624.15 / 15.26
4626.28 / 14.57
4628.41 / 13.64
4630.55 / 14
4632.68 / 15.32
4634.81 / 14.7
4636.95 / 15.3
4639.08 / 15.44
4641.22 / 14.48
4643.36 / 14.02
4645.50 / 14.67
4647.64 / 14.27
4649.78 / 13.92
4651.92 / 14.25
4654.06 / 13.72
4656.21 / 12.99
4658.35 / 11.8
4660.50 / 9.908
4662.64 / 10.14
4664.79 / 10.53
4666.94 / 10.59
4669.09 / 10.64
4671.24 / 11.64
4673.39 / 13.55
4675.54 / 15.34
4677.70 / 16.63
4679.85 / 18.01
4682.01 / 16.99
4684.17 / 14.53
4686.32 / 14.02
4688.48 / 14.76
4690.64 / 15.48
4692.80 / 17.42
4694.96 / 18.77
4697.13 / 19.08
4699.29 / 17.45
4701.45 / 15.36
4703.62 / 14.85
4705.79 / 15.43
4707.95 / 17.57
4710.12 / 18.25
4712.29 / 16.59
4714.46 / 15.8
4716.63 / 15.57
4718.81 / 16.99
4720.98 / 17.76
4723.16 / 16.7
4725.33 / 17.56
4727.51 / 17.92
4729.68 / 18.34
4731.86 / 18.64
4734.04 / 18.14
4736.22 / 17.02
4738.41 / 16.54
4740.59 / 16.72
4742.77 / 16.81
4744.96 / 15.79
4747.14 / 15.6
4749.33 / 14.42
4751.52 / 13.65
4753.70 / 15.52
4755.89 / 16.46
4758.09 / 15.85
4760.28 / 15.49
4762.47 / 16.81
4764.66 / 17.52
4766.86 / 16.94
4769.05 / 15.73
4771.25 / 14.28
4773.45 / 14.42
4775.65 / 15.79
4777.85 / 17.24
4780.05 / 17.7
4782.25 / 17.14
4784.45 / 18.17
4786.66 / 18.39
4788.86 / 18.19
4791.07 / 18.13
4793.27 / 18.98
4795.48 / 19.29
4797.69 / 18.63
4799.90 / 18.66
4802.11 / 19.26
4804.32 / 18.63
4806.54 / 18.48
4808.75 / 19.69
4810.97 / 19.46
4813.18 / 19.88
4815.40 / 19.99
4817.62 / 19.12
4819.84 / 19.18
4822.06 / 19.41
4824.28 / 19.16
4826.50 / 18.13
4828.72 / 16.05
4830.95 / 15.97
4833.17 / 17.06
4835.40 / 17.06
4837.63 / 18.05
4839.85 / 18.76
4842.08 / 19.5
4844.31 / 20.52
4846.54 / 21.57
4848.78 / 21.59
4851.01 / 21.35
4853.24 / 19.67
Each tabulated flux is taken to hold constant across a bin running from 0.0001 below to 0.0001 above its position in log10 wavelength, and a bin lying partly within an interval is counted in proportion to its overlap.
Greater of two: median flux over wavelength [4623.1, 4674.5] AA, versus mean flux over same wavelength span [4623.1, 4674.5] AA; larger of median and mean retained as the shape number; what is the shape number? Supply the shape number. 14.0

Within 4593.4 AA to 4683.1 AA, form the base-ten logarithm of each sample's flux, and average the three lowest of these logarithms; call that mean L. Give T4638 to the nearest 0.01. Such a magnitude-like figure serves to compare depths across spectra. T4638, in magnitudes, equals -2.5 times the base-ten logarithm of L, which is -0.01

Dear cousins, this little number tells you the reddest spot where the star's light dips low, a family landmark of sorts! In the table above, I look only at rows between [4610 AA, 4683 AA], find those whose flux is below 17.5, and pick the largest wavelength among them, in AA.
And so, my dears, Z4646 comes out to 4682.01 AA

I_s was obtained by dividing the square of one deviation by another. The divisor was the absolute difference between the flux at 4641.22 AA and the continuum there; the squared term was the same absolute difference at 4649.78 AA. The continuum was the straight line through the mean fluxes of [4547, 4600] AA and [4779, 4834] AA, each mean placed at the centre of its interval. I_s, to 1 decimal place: 2.9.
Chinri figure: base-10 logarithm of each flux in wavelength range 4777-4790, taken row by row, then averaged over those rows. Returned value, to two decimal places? 1.25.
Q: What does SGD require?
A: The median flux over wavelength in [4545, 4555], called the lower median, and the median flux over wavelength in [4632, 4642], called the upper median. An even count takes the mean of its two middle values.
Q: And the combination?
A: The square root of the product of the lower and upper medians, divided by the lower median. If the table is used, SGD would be 1.05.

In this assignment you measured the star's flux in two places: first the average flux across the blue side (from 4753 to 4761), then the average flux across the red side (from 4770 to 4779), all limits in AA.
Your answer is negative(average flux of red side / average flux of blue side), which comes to -0.97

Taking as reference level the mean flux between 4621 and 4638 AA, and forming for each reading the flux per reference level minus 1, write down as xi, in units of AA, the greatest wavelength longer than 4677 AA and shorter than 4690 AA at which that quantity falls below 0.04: 4688.48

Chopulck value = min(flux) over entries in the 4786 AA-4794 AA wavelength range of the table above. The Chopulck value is 18.13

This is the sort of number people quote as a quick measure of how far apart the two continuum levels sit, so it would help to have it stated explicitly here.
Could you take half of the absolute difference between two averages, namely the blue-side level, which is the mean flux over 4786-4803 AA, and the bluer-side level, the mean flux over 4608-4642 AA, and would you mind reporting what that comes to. 1.81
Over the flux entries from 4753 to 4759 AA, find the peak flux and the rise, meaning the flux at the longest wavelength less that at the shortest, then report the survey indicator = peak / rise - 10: 40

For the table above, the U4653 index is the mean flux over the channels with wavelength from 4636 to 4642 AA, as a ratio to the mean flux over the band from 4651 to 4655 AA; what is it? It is 1.08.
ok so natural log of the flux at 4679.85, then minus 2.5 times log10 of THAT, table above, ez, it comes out -1.15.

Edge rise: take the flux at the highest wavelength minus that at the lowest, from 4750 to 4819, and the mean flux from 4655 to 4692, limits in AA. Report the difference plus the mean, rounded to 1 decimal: 18.9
